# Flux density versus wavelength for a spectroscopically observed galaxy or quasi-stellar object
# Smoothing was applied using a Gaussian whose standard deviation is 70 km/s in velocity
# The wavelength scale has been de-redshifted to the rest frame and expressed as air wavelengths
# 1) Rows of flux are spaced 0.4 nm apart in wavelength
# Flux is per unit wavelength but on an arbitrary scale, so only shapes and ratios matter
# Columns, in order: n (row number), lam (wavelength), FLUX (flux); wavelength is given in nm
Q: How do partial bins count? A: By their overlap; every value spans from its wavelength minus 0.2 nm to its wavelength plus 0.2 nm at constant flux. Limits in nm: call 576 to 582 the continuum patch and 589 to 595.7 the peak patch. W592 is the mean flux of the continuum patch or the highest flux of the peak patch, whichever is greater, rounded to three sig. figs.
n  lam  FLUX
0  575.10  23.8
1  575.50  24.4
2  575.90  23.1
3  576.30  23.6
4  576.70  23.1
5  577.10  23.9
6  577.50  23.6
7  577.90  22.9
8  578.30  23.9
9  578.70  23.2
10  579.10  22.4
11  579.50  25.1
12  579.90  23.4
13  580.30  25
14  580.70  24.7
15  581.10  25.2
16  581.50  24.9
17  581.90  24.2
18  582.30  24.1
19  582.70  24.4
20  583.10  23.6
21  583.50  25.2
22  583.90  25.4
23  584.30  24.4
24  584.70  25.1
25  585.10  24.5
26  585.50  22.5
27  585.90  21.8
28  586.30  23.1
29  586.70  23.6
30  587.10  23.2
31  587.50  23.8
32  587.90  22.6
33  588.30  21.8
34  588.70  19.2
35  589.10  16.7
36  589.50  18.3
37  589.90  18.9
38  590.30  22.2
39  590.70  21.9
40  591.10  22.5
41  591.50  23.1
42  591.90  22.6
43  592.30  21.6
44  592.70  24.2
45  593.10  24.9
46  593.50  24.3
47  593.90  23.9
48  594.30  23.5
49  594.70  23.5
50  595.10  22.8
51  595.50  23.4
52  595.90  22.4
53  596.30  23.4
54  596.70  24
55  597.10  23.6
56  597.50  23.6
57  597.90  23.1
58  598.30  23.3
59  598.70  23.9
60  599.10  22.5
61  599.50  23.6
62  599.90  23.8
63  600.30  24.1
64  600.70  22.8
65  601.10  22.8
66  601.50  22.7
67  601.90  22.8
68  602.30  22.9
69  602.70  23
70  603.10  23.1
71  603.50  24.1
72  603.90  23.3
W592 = 24.9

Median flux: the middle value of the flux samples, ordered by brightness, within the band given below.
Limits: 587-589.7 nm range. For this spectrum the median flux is 21.8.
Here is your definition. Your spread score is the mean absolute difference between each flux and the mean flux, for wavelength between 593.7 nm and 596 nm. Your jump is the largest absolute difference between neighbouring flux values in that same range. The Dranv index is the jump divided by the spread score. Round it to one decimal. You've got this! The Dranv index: 2.3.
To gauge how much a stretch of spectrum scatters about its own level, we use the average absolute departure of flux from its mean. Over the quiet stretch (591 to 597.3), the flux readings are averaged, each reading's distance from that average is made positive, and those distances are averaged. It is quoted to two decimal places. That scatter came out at 0.64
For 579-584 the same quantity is 0.69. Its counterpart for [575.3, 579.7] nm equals 0.57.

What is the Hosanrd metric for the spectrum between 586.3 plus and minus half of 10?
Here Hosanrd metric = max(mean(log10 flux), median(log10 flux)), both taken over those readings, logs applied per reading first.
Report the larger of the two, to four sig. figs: 1.365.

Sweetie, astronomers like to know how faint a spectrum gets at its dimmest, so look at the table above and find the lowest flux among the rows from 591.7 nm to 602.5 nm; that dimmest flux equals 21.6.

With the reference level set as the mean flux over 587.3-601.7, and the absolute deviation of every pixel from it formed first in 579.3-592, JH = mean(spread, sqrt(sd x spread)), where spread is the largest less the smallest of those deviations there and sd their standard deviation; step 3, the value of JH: 4.4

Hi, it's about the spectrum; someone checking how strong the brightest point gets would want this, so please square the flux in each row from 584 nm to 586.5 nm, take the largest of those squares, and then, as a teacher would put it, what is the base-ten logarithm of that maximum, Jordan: 2.80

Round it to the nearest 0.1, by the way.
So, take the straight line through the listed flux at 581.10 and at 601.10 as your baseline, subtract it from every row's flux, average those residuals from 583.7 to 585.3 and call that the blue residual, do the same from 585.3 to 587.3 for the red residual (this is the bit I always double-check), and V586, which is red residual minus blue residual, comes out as -1.8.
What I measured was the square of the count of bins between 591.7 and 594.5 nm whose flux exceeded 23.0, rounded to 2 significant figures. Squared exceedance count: 25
